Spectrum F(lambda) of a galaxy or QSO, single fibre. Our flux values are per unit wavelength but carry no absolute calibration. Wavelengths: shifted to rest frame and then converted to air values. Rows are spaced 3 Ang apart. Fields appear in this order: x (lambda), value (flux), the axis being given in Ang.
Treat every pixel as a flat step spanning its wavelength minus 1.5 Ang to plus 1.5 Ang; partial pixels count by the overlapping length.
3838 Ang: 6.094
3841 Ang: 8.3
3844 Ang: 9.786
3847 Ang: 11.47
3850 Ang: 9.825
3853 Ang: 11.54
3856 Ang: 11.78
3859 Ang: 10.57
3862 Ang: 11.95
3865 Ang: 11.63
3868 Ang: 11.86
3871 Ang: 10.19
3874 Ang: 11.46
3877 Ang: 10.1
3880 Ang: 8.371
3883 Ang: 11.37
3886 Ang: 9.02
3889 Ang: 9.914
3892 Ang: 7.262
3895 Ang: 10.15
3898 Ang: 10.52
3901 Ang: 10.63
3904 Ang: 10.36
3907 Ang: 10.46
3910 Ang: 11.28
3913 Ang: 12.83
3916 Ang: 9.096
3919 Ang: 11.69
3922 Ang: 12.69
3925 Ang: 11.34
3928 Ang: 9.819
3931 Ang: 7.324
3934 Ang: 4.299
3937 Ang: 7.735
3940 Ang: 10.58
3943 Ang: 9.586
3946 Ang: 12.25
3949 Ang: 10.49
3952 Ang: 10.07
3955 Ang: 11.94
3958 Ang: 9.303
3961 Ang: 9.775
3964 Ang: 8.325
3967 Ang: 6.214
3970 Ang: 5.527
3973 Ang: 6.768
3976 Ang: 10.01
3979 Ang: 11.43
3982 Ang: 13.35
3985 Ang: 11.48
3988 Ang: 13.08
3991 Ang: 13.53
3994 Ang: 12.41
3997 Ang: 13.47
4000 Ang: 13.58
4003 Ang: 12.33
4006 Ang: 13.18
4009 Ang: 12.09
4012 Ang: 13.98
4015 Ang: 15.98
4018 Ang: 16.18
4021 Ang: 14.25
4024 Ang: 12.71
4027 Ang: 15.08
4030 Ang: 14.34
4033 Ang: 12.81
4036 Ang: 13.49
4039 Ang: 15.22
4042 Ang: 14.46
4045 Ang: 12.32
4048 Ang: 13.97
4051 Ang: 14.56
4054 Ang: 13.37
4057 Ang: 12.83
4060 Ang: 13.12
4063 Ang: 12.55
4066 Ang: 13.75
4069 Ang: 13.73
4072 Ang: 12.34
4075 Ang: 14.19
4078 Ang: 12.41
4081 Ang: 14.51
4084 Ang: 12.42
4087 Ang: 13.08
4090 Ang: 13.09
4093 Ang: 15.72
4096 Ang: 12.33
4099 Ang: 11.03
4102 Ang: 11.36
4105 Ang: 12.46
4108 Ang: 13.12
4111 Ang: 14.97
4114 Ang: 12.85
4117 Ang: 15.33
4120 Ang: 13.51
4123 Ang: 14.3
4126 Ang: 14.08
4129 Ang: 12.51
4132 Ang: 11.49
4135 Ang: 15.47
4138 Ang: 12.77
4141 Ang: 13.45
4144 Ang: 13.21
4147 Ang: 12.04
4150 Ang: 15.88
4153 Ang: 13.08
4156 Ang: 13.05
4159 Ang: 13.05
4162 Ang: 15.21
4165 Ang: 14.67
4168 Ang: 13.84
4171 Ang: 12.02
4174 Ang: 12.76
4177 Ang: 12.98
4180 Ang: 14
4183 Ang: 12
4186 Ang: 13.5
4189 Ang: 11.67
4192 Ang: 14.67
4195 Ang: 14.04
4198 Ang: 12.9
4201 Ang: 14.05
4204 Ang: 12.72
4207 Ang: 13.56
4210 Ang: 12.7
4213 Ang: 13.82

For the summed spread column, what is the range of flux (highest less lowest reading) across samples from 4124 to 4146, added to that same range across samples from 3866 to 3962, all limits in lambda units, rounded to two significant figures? 13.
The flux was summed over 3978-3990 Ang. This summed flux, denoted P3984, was 49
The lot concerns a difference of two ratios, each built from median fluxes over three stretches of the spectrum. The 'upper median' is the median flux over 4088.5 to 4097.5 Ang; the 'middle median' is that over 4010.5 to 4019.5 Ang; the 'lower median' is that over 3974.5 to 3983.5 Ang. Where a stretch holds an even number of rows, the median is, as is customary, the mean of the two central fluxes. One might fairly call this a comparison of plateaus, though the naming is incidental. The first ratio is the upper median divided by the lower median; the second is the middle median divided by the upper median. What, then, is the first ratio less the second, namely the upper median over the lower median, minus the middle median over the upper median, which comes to -0.1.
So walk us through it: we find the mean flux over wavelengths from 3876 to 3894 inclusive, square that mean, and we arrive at 87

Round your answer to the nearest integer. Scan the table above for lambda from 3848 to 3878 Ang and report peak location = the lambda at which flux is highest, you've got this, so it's 3862 Ang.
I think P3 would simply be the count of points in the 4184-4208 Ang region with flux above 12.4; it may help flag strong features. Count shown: 7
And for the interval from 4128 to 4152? 6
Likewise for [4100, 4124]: 7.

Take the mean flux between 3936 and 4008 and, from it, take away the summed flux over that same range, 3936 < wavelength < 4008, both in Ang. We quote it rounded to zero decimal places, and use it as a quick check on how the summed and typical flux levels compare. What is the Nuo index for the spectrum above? -246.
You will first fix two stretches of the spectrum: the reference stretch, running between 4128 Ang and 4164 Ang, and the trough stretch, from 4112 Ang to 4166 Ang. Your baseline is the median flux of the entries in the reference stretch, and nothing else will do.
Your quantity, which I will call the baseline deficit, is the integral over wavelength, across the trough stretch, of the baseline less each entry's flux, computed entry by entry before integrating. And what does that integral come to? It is -32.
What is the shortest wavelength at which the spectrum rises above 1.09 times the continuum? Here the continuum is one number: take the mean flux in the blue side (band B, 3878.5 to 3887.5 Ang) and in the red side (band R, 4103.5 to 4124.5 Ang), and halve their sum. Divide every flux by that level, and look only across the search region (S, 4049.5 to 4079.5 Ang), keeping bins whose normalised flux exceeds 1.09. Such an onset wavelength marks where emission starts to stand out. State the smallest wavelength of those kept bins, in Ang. 4051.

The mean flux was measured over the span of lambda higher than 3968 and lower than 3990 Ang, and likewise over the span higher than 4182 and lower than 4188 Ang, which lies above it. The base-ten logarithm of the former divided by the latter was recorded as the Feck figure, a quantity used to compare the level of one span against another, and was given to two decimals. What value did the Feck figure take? -0.10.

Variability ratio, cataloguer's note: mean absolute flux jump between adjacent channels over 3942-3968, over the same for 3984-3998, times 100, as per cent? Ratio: 158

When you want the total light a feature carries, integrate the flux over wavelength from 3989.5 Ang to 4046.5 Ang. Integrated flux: 784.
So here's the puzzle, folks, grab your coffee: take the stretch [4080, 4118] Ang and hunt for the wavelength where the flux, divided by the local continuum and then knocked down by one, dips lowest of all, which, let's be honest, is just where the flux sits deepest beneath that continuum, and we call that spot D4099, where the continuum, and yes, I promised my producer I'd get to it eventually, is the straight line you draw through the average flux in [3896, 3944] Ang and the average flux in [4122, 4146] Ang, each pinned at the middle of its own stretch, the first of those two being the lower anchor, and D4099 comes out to 4099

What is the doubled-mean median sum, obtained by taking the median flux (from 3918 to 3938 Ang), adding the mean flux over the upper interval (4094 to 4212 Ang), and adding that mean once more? 36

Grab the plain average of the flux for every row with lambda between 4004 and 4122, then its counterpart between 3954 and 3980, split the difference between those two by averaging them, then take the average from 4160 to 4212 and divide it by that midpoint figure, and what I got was 1.20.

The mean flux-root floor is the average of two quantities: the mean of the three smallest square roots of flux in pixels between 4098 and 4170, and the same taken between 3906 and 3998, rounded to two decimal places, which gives 2.83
